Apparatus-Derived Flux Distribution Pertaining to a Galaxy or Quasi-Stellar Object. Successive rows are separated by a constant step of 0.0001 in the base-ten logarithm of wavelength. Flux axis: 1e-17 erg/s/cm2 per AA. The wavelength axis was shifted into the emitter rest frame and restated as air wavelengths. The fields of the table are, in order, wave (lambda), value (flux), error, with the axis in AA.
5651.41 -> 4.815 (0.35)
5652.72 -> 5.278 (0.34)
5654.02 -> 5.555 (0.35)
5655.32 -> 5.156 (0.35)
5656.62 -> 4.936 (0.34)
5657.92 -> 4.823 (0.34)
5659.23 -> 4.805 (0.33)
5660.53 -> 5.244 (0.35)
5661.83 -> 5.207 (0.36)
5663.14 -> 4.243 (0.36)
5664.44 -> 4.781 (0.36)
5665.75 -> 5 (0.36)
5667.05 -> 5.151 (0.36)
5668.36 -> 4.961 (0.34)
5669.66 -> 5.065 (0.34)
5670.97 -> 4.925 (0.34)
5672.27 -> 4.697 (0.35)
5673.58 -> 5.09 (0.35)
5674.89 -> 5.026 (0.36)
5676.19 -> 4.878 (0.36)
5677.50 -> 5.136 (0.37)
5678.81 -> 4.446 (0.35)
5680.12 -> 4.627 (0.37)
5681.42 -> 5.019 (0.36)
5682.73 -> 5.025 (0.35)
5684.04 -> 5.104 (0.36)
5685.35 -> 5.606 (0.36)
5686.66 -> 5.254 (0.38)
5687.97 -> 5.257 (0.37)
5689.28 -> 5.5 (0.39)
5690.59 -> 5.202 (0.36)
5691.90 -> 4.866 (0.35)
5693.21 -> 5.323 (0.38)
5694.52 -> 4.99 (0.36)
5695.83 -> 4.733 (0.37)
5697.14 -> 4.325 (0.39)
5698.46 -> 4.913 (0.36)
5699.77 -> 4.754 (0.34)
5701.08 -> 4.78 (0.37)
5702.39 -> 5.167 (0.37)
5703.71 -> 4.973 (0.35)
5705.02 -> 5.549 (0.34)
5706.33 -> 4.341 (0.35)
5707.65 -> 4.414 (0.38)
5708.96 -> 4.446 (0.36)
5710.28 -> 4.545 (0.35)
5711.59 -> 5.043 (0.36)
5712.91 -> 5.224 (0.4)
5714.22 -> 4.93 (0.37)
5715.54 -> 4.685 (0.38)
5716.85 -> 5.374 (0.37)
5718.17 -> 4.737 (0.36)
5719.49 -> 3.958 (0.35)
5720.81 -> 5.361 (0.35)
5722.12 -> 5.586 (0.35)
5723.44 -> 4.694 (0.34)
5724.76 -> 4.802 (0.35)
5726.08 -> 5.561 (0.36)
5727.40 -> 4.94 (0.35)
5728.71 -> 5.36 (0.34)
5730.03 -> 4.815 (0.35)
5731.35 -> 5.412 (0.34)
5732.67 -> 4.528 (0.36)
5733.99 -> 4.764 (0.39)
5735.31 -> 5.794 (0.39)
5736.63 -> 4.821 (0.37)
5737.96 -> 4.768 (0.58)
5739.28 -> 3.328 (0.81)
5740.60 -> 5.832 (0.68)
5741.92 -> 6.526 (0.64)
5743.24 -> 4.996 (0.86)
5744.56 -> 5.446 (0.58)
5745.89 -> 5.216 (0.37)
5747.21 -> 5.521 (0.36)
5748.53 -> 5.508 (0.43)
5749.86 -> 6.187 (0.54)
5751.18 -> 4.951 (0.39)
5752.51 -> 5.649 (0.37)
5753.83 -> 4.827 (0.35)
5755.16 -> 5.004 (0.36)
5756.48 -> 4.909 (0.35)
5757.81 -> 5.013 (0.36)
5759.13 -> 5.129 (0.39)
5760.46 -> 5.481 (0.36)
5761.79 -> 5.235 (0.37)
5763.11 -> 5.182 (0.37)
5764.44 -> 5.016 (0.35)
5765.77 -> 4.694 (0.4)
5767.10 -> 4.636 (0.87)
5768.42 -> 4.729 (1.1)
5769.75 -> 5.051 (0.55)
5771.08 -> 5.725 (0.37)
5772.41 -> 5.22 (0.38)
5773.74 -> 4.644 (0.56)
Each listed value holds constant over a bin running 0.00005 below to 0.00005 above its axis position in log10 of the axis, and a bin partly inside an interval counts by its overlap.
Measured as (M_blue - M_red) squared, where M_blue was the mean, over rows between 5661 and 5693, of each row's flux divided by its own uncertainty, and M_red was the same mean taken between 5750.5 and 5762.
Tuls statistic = 0.00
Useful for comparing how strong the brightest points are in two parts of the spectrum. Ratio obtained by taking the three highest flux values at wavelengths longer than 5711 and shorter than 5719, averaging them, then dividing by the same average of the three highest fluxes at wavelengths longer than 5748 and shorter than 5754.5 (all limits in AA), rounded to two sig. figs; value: 0.90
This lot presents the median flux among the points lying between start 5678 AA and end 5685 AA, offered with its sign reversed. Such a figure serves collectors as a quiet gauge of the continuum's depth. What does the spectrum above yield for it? -5.02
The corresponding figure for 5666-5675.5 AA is -5.03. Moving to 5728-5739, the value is -4.82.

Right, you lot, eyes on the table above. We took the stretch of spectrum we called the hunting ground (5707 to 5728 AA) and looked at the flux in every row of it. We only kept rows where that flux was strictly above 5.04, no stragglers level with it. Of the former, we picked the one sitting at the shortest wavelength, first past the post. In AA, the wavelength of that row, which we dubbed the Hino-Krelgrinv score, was 5711.59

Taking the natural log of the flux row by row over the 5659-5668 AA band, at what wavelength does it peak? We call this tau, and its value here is 5660.53 AA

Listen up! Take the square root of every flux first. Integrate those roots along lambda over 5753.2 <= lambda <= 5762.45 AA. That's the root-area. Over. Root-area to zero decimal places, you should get 21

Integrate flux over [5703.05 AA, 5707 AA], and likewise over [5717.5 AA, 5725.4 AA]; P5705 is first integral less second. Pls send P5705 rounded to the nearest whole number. -19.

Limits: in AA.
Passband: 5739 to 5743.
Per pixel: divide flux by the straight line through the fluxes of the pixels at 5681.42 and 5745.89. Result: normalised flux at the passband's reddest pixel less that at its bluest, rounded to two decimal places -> 0.61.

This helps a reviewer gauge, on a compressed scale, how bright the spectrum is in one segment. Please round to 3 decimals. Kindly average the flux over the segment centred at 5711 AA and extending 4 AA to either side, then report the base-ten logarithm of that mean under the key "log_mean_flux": 0.678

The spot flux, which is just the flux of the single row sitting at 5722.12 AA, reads 5.586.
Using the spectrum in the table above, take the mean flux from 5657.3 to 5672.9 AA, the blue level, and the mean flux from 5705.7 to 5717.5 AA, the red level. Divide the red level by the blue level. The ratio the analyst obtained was 0.97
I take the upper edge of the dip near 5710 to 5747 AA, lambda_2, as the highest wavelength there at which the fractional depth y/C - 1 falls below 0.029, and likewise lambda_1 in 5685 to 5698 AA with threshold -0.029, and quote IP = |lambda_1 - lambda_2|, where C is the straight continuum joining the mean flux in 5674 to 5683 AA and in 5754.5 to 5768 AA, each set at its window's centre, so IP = 46.1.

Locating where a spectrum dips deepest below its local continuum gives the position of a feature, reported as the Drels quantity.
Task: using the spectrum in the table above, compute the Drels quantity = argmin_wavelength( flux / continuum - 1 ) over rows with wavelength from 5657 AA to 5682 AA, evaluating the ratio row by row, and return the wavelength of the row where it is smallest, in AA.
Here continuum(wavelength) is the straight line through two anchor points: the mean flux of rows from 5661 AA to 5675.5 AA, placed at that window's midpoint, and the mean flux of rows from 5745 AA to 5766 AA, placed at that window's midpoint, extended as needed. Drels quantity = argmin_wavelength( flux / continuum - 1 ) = 5663.14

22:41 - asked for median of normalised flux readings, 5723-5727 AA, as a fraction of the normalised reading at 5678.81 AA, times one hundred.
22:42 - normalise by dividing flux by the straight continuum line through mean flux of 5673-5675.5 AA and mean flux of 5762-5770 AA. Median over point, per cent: 110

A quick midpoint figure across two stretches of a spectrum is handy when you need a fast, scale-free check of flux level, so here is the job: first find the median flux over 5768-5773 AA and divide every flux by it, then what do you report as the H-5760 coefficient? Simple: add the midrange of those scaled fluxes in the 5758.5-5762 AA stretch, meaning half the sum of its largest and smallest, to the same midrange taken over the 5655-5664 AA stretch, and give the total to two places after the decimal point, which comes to 1.96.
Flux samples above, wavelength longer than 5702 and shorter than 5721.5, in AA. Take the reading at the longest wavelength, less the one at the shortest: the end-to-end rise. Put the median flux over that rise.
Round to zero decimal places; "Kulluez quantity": 25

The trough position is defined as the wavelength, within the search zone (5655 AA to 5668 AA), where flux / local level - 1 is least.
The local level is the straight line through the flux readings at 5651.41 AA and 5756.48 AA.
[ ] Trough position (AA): 5663.14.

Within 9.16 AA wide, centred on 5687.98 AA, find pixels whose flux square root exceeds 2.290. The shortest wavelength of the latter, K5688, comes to 5685.35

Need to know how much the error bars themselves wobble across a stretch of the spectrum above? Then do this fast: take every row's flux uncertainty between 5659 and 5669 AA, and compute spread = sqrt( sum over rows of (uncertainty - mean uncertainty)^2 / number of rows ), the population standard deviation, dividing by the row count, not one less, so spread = 0.0109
